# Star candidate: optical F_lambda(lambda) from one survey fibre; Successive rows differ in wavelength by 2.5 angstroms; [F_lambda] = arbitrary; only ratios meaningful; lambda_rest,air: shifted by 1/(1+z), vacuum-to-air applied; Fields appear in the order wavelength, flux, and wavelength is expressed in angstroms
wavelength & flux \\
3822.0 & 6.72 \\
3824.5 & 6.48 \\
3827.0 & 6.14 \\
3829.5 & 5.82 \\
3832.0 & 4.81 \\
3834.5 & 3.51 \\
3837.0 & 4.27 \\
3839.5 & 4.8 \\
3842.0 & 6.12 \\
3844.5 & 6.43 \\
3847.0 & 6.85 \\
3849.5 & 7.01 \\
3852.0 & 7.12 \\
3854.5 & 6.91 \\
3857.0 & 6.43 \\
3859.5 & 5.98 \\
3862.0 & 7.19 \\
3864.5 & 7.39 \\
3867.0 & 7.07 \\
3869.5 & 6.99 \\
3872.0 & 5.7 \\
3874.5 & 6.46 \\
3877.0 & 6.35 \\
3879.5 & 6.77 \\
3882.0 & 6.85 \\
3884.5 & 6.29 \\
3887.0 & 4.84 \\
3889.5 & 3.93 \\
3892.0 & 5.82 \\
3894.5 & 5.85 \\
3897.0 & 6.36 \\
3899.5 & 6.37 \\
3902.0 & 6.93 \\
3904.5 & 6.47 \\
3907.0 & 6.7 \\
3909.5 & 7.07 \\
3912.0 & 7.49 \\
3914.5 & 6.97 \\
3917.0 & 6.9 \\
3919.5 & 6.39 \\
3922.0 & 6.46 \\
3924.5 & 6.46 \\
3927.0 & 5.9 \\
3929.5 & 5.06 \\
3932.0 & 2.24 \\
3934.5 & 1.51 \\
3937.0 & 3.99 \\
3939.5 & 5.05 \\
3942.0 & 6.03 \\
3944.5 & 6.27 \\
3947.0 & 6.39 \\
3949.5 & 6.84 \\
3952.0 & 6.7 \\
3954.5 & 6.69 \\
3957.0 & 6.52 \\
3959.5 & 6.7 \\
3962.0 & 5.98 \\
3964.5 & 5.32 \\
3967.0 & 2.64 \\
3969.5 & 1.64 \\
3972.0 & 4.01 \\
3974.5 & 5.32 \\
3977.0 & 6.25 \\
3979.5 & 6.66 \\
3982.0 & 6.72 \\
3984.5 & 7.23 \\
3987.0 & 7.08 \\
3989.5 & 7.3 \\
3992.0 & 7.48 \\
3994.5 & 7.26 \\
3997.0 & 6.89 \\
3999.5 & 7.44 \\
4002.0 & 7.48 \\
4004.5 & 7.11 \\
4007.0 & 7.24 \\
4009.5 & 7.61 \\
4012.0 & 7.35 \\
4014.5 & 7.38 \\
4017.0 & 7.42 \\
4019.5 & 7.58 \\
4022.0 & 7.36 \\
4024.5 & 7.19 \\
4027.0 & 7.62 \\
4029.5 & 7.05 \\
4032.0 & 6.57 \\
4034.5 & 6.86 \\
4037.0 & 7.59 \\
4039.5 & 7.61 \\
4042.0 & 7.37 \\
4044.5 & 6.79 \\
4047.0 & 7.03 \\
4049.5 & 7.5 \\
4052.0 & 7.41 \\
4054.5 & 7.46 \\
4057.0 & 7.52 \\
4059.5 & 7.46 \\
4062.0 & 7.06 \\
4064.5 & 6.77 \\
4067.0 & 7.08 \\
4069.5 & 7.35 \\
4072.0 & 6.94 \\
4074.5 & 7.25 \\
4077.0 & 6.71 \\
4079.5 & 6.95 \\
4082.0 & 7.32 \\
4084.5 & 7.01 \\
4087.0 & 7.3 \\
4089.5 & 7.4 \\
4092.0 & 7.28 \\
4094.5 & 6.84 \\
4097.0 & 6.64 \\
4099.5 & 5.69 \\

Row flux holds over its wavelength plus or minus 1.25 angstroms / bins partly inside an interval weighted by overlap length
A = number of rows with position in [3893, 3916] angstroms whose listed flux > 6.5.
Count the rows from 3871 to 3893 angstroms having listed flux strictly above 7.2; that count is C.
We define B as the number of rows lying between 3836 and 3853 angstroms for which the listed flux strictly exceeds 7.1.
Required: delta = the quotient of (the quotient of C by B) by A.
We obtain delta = 0.00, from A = 5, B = 1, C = 0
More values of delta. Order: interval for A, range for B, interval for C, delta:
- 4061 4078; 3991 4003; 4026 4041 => 0.11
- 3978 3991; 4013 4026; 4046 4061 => 0.20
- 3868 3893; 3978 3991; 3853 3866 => 0.17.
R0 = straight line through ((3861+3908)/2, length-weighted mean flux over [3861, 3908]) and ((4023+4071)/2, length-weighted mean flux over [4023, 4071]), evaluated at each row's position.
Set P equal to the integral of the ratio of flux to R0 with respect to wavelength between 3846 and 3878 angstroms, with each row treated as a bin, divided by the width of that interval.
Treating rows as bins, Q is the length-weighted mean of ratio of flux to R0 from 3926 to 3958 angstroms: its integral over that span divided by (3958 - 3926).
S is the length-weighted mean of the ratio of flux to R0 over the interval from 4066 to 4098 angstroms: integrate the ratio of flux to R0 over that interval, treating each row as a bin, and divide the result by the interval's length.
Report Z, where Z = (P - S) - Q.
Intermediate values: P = 1.09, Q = 0.80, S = 0.96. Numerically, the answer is -0.67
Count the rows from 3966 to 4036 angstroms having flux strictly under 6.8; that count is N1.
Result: 8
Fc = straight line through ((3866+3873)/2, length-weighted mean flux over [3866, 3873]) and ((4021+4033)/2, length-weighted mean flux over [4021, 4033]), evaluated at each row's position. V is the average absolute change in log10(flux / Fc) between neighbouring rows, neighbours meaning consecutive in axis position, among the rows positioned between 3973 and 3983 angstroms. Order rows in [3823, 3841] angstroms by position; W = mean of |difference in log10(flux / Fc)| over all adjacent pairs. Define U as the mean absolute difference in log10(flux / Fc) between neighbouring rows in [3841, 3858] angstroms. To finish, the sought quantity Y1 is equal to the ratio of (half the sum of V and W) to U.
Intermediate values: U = 0.02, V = 0.033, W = 0.07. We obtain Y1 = 2.8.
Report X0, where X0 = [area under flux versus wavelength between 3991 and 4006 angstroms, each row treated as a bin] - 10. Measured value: 99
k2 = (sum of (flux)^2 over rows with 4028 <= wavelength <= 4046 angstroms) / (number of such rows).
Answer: 51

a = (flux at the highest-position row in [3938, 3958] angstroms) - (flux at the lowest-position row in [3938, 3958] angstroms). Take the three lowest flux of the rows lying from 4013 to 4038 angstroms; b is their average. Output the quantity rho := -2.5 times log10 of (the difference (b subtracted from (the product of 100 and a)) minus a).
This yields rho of -5.4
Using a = 1.5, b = 6.8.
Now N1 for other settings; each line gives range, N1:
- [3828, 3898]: 19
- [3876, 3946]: 22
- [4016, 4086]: 4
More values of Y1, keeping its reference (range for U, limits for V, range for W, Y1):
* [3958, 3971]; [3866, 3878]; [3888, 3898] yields 0.4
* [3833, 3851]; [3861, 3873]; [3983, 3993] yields 0.4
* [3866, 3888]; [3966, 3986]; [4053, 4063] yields 1.5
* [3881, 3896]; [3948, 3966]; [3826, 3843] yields 0.6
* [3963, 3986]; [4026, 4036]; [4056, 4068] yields 0.2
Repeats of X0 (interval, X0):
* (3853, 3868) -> 92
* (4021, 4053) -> 221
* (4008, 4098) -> 639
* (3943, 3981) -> 203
